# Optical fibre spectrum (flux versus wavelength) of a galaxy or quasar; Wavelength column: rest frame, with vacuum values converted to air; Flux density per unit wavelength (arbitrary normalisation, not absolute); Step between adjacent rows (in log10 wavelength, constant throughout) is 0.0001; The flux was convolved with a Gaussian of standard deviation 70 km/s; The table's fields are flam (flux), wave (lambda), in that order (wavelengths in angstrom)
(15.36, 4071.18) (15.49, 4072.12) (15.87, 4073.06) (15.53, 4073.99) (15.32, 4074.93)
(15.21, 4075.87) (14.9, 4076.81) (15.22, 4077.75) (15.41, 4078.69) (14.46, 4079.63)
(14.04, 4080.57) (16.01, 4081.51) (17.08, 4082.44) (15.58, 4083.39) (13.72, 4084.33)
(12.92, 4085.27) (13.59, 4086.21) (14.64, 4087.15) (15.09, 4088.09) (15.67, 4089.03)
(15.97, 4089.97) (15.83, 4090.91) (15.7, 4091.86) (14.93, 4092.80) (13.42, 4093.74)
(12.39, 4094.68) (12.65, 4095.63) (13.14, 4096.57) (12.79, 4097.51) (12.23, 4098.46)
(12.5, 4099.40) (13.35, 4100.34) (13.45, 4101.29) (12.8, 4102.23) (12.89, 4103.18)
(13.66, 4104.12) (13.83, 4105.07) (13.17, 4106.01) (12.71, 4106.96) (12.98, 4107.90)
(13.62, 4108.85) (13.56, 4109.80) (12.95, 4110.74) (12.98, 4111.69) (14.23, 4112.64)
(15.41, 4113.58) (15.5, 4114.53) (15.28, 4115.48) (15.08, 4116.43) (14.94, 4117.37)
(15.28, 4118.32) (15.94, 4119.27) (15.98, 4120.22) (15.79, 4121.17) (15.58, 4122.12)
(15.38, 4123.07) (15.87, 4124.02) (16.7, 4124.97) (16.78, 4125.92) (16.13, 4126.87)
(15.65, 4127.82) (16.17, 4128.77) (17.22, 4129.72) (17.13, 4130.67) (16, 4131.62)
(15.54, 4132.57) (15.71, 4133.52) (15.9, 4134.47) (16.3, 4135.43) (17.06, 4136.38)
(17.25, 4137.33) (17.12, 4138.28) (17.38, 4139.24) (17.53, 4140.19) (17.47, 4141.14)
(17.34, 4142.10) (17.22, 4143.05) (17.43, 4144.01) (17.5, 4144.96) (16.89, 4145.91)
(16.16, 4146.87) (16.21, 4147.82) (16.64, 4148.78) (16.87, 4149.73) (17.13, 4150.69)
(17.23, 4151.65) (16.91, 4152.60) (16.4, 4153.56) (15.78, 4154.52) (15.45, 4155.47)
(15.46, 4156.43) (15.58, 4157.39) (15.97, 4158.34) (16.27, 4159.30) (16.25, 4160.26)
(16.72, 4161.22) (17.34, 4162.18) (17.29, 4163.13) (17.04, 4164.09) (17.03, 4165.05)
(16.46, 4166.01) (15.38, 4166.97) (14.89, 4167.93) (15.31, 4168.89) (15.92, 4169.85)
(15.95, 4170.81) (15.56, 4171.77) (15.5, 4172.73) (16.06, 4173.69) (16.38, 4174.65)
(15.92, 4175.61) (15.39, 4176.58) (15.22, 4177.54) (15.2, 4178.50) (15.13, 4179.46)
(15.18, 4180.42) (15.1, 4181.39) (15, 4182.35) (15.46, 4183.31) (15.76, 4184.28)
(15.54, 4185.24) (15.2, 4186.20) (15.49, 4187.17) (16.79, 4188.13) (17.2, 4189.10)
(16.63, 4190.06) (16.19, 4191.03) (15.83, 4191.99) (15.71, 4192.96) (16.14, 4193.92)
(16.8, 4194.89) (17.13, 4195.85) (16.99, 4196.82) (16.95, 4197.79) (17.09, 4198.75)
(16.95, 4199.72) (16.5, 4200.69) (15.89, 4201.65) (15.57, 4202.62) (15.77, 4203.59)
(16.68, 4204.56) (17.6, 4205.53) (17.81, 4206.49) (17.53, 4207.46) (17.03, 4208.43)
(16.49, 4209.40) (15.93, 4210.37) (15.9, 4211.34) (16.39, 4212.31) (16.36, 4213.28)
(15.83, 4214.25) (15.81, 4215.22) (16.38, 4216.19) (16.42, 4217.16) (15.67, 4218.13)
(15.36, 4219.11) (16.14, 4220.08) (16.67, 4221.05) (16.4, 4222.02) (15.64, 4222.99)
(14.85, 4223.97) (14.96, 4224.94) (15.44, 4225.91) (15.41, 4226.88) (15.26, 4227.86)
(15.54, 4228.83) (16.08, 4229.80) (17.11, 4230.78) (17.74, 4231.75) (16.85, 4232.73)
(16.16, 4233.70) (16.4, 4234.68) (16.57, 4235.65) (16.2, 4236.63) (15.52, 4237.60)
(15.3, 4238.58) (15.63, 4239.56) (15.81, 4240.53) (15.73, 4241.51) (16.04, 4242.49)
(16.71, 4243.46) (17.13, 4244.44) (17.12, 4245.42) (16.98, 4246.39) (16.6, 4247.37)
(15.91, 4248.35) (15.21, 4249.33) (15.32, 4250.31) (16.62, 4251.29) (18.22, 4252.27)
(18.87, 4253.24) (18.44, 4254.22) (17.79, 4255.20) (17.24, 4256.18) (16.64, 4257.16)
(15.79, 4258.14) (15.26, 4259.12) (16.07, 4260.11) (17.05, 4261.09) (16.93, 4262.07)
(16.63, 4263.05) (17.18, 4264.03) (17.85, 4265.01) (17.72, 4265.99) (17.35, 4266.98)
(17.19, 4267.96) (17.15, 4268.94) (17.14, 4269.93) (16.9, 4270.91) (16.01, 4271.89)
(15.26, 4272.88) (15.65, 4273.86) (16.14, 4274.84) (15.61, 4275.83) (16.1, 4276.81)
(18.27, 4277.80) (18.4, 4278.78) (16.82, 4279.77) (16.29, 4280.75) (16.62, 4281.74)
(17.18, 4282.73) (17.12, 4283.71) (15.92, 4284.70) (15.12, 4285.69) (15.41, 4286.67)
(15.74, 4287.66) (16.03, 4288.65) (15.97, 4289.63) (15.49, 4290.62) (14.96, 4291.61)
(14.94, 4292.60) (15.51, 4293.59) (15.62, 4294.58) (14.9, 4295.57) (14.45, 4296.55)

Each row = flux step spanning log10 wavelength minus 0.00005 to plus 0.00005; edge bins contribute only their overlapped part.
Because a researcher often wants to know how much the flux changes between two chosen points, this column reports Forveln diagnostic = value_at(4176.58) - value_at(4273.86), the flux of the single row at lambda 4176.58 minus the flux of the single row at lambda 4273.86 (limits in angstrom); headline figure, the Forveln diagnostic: -0.3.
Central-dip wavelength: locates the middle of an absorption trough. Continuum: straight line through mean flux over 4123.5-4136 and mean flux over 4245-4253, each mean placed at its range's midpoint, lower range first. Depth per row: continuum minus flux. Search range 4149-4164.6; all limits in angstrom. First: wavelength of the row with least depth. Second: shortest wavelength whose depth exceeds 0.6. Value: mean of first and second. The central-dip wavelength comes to 4158.8 angstrom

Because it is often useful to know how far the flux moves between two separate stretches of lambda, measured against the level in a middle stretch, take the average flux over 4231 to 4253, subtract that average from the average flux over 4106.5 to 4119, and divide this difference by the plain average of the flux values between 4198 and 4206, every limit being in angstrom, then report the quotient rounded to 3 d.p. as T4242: -0.131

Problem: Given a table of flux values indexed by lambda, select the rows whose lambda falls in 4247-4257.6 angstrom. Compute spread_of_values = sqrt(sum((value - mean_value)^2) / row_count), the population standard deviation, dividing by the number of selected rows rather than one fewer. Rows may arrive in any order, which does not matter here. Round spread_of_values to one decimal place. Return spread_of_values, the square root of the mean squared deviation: 1.2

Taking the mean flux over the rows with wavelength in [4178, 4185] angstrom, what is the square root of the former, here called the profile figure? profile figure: 3.91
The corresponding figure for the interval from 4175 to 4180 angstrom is 3.92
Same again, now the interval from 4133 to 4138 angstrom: 4.06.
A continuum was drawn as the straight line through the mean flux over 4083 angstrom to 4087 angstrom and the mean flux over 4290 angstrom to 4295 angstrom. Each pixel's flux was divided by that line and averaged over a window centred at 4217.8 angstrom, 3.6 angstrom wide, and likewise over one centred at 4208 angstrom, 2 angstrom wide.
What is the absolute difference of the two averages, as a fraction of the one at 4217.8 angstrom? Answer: 0.09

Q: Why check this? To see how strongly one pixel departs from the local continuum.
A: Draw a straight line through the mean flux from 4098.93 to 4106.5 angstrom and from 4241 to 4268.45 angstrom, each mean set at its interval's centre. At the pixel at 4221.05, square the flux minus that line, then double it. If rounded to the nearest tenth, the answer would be 0.8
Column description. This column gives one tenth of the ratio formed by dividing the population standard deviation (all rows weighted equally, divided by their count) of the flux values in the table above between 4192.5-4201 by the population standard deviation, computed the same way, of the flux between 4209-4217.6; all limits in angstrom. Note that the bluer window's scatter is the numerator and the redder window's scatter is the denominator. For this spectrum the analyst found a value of 0.17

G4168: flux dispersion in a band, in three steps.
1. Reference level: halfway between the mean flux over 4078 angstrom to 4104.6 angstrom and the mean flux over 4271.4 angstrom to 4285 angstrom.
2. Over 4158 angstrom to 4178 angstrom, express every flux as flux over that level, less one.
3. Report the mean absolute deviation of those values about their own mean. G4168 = 0.037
